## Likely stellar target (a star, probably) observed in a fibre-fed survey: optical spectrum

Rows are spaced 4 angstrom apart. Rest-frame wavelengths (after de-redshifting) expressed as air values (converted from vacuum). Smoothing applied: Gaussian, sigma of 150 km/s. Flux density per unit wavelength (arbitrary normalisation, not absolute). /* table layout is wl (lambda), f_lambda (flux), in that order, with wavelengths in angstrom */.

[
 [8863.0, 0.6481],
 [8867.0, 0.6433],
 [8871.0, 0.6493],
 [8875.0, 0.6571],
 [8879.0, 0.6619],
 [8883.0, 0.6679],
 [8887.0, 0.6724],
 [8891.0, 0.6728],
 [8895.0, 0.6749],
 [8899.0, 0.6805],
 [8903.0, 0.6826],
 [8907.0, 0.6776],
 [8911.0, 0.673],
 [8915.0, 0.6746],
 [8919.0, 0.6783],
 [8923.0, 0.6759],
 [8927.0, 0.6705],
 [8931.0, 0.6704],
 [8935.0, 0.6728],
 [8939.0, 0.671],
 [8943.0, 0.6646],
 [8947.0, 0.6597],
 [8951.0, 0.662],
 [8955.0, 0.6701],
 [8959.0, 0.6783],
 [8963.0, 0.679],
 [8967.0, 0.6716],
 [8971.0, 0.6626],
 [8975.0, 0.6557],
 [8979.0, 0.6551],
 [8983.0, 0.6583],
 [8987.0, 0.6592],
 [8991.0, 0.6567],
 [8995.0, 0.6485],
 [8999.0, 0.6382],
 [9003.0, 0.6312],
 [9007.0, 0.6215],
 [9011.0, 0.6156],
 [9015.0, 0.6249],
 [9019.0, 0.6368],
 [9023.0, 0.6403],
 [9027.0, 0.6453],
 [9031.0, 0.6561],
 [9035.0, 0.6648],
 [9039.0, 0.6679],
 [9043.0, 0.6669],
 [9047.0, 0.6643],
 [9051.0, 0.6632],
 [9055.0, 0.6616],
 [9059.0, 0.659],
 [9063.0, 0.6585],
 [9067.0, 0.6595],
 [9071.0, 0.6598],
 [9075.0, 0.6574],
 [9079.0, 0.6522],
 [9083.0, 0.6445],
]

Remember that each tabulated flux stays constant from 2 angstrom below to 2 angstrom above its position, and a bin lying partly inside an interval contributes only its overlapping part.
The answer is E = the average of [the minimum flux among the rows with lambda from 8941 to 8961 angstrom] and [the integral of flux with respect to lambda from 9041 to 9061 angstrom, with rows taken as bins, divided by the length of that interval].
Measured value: 0.661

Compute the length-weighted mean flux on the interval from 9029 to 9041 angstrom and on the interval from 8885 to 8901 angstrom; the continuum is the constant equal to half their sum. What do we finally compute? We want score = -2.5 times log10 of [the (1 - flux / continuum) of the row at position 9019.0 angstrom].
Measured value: 3.3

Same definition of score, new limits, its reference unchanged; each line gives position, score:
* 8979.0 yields 4.2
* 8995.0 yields 3.8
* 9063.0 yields 4.5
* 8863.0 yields 3.8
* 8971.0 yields 5.0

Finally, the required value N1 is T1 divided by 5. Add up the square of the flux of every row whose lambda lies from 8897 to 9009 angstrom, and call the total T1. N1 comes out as 2.47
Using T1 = 12.4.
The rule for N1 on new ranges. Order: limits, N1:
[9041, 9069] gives 0.61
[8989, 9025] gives 0.73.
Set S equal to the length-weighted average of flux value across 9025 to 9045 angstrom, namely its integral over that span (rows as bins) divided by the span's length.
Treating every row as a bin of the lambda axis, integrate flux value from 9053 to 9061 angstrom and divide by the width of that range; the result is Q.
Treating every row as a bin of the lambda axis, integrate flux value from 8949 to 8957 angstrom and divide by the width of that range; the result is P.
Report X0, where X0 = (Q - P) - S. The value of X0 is -0.666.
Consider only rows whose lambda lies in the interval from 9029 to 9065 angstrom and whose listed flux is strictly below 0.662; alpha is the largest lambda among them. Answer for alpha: 9063.0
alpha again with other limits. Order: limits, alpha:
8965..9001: 8999.0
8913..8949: 8947.0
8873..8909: 8879.0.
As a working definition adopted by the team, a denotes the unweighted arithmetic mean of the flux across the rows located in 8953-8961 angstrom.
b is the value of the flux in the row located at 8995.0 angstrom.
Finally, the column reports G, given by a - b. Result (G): 0.026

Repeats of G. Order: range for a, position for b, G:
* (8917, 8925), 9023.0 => 0.037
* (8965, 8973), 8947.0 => 0.007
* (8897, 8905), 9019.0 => 0.045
